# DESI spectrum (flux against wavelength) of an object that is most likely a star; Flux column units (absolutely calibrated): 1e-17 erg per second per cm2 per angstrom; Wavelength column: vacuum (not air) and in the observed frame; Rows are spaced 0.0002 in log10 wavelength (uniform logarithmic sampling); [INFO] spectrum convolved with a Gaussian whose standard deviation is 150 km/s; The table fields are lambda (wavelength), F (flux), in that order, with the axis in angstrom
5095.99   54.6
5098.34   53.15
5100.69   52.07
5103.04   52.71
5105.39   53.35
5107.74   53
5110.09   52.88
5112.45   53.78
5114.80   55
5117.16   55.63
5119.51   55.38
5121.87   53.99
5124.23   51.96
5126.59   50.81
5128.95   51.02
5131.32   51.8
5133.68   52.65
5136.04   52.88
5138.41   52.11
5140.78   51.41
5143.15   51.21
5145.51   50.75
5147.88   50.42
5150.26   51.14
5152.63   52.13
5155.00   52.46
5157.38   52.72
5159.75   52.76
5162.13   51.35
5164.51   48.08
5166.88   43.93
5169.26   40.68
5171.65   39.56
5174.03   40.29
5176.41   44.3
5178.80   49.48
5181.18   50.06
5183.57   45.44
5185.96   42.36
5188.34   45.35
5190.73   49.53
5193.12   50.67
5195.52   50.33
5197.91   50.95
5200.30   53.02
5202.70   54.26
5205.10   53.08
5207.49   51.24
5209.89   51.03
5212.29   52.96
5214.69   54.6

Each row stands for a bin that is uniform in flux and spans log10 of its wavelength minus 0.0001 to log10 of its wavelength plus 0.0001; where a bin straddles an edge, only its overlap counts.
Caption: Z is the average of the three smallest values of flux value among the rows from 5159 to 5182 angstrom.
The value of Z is 40.2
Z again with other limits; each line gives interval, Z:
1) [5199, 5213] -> 51.7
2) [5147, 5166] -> 49.9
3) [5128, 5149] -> 50.7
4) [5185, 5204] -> 45.7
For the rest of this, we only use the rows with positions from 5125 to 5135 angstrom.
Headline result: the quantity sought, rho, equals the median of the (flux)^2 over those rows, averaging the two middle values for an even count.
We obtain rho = 2643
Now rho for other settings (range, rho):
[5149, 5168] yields 2677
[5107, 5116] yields 2851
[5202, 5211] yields 2722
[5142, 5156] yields 2619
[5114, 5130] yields 2915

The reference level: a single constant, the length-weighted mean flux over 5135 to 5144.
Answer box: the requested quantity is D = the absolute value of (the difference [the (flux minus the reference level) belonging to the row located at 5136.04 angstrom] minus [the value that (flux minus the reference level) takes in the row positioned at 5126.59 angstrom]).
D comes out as 2.1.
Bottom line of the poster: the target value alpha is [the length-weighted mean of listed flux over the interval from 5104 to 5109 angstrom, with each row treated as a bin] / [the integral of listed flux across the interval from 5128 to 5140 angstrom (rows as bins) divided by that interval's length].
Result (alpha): 1.02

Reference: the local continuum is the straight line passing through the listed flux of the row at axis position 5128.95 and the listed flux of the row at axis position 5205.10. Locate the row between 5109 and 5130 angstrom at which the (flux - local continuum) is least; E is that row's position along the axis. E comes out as 5126.59 angstrom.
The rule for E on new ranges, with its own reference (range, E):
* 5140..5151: 5147.88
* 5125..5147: 5145.51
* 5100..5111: 5100.69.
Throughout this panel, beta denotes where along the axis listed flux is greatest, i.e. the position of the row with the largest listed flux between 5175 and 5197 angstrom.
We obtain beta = 5193.12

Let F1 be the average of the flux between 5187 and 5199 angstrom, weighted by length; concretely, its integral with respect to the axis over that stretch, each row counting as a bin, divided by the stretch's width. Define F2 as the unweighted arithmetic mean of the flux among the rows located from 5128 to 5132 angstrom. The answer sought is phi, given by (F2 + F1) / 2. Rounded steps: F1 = 49.3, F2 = 51.4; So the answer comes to 50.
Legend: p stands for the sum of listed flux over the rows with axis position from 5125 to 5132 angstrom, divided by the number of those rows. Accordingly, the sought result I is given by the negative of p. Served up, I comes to -51.2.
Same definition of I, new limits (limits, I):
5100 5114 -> -53.0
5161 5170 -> -46.0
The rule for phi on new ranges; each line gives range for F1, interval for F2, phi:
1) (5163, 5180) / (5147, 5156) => 48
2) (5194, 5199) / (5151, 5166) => 51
